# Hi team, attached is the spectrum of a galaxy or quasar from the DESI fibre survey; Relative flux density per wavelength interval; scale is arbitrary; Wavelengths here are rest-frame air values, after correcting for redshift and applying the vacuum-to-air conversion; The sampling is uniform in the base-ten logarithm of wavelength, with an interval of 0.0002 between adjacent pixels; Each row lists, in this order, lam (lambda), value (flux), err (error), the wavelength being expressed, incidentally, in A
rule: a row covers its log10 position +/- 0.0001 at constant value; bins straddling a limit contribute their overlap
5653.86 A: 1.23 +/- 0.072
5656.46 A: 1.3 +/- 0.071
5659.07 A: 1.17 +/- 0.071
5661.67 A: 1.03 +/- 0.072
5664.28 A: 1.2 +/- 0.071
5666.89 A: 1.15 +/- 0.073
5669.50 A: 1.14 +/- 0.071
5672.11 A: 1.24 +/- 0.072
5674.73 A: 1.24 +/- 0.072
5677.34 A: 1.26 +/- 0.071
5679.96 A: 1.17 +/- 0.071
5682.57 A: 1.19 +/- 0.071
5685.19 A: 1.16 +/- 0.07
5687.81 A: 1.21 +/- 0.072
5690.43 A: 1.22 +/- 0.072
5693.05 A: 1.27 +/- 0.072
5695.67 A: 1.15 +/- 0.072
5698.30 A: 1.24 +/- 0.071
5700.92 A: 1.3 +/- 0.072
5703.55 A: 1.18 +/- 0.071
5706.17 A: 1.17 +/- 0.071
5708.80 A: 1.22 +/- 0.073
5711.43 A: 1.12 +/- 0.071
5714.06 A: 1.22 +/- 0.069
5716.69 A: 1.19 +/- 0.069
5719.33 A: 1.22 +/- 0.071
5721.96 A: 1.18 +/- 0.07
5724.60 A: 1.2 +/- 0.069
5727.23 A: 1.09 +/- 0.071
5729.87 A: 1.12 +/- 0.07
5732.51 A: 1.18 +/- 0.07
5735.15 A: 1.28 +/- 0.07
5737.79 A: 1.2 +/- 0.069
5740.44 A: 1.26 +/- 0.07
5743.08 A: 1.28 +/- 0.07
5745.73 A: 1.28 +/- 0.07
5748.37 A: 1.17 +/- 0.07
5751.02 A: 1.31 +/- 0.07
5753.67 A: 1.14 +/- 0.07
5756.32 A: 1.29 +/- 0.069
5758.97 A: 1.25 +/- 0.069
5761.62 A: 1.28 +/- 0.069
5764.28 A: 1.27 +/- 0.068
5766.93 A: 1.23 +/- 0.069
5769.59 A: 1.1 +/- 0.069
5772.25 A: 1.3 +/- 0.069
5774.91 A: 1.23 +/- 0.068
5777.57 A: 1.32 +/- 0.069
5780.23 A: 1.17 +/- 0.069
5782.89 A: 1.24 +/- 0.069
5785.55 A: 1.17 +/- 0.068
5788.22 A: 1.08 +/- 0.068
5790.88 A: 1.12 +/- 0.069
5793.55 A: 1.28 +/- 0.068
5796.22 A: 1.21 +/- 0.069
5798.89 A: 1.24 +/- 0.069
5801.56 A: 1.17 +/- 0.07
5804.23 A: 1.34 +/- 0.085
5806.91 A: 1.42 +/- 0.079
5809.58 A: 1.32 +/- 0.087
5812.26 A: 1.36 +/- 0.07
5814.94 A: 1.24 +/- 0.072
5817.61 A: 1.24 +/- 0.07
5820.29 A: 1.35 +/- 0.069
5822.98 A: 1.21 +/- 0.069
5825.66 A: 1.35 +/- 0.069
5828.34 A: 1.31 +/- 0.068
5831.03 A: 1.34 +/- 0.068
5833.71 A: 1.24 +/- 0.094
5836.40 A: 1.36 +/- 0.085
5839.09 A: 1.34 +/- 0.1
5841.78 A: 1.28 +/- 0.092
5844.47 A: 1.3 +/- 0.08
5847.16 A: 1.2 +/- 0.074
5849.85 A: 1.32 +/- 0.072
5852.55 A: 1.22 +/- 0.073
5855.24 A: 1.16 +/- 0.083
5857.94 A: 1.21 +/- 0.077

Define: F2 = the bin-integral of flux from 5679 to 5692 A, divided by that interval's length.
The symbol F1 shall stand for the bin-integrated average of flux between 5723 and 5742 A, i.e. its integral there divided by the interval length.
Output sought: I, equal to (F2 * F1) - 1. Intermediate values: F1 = 1.19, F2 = 1.19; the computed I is 0.42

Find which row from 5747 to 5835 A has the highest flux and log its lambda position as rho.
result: 5806.91 A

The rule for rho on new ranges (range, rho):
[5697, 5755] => 5751.02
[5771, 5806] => 5804.23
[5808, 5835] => 5812.26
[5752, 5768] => 5756.32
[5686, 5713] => 5700.92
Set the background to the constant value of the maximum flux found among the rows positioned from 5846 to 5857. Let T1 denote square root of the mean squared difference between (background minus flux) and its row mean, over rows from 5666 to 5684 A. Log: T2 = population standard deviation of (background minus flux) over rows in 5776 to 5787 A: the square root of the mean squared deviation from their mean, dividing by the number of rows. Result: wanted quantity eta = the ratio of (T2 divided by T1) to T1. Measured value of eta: 31.2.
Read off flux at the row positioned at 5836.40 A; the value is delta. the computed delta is 1.36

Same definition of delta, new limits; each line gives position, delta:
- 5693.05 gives 1.27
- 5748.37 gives 1.17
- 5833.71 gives 1.24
